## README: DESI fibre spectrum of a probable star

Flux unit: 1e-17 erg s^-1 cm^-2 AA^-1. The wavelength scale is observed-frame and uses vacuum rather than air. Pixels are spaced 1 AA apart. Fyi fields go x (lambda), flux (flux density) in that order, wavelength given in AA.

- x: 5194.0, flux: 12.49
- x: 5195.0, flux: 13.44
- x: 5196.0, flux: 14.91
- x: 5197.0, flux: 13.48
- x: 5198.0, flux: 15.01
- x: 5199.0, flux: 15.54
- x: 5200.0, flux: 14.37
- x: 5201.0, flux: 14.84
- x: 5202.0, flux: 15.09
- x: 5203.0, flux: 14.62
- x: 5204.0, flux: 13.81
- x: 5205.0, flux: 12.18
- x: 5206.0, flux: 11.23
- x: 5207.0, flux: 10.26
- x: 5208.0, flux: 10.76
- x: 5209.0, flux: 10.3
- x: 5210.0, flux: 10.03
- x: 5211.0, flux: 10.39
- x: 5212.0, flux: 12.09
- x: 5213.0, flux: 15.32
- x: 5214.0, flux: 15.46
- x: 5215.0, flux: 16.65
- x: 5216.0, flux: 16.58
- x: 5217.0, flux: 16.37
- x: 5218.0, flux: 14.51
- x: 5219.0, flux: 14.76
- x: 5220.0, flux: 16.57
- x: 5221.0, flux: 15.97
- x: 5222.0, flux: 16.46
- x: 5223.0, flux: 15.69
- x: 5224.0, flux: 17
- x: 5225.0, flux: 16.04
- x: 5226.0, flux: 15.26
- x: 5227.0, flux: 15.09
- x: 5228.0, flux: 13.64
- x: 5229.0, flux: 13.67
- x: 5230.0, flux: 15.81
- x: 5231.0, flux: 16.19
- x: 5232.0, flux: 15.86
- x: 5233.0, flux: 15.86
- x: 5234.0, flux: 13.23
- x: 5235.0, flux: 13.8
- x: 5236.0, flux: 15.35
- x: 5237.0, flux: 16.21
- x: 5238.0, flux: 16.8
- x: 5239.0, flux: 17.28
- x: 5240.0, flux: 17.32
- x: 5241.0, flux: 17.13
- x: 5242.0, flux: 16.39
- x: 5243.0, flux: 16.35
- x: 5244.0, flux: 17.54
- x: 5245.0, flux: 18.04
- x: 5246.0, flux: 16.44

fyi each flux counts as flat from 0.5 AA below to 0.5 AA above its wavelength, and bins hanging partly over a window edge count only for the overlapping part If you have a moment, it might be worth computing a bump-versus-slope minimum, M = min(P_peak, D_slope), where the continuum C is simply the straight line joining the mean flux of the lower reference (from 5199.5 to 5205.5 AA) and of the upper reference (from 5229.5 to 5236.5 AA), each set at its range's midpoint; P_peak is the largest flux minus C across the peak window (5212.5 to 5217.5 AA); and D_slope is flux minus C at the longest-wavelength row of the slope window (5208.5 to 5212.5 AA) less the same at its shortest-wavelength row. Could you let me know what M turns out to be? 1.7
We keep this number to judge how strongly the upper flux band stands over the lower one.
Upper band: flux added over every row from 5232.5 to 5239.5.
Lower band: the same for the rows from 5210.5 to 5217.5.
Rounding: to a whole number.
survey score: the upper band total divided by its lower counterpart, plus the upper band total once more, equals 110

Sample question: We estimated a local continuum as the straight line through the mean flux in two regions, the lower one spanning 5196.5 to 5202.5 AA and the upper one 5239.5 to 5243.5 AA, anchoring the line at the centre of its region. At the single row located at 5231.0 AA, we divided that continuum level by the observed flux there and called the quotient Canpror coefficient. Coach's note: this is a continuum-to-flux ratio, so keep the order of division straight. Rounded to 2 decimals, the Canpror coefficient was 1.01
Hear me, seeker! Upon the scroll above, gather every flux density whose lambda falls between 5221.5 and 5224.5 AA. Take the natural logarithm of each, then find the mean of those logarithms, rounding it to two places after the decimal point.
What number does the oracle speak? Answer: 2.80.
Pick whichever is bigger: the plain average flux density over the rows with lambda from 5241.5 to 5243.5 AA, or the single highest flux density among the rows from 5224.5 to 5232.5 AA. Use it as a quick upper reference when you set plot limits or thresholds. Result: 16.4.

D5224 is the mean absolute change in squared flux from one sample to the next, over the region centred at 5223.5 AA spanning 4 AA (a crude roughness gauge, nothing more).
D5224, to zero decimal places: 33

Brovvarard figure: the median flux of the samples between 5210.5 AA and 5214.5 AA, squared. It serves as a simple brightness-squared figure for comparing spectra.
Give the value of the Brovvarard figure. 188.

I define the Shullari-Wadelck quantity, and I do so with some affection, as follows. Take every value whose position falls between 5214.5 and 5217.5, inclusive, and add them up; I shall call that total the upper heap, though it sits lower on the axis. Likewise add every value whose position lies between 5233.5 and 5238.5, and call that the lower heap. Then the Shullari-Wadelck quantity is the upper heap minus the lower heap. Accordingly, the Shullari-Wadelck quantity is -26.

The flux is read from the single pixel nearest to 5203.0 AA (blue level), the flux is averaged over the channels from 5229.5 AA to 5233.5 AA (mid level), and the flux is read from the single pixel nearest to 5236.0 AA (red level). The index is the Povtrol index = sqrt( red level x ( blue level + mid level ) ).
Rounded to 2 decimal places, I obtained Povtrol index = 21.66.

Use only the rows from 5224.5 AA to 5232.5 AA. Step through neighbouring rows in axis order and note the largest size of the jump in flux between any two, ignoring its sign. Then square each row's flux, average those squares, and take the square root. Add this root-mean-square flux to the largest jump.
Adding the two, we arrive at 17.4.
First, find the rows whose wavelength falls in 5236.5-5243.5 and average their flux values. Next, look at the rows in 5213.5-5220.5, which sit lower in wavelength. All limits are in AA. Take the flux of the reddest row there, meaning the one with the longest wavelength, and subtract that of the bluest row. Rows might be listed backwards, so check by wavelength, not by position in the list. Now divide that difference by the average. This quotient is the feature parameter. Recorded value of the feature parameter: 0.07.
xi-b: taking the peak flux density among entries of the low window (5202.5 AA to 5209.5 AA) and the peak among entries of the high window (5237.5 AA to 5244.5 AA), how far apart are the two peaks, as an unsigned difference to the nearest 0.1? 2.9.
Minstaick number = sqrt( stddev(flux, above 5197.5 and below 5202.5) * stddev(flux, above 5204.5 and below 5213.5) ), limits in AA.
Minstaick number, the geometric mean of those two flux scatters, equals 0.8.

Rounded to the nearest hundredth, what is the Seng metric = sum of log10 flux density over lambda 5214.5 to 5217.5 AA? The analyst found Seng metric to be 3.66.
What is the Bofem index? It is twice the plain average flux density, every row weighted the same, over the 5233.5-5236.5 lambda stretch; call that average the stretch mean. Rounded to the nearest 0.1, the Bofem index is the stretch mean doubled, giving 28.3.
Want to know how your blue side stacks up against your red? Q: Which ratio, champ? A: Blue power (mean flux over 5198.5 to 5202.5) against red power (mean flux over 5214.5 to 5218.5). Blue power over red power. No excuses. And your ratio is 0.93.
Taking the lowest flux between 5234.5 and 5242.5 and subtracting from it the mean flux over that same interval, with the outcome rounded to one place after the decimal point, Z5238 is -2.5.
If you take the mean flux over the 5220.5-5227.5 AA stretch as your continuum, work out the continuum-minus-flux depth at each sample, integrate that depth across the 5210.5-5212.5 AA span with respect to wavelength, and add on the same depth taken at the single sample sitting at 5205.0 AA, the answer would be 13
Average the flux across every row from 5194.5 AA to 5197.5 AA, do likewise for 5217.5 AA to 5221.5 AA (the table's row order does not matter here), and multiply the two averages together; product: 215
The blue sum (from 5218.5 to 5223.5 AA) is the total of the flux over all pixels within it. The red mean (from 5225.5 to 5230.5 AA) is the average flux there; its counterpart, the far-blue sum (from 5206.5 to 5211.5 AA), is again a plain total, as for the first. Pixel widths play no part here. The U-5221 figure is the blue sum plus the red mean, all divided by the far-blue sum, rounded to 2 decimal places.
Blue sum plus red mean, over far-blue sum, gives 1.82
